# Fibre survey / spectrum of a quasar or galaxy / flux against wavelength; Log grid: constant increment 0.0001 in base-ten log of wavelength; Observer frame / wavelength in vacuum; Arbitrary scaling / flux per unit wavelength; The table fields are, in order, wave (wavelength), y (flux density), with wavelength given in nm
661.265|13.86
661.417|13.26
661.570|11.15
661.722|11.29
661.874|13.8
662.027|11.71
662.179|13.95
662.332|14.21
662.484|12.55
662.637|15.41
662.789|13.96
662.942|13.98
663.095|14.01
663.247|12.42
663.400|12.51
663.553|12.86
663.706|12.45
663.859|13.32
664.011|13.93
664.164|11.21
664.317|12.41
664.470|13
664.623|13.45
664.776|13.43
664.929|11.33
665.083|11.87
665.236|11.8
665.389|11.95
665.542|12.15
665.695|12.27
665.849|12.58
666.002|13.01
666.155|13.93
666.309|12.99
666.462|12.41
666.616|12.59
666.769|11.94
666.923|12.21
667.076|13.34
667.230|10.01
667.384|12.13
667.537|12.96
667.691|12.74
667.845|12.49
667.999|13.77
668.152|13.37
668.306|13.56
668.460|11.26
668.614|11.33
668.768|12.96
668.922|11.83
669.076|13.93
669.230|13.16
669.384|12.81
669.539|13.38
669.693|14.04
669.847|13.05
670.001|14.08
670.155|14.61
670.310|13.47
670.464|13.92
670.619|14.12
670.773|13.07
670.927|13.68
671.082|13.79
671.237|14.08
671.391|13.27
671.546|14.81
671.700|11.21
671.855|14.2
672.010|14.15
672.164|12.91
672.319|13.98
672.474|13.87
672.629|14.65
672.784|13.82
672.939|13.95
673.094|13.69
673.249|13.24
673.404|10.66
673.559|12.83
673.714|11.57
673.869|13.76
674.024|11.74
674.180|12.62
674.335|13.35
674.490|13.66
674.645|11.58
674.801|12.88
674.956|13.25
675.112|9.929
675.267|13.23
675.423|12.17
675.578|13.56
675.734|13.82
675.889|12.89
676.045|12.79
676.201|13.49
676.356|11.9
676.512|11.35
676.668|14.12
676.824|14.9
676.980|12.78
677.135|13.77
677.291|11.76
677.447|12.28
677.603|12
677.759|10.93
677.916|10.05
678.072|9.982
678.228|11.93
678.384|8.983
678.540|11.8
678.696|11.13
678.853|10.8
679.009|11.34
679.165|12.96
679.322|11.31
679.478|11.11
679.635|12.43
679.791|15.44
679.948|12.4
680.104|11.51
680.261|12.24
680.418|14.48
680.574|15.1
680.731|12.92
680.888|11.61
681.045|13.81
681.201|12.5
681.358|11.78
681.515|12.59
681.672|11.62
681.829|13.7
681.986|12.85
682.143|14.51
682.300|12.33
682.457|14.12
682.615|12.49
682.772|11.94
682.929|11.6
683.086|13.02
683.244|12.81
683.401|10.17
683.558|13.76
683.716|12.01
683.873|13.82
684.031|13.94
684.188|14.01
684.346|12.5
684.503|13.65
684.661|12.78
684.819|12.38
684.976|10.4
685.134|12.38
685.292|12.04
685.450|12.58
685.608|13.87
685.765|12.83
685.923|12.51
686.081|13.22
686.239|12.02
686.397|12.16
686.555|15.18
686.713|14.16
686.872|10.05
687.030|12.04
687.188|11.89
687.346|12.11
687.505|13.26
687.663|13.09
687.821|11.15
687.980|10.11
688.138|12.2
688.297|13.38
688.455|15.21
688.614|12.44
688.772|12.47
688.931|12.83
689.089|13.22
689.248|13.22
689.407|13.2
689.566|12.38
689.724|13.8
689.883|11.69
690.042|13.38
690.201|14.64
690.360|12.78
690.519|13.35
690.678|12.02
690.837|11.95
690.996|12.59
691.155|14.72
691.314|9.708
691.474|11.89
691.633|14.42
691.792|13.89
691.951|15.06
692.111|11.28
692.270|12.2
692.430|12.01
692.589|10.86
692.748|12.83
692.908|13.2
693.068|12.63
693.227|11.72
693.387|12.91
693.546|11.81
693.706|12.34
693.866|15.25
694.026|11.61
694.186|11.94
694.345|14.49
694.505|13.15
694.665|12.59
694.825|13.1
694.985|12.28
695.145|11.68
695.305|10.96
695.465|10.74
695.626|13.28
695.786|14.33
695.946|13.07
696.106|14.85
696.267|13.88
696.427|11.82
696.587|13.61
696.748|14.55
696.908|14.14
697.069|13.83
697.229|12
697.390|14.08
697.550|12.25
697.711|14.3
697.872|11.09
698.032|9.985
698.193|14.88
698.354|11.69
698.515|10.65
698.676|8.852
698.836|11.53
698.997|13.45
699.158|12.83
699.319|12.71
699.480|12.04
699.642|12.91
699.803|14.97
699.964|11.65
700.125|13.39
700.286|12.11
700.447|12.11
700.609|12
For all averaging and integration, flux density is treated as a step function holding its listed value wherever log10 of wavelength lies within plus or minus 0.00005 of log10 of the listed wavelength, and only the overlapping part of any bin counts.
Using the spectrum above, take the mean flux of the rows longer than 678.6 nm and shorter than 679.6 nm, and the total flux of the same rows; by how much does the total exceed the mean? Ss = 57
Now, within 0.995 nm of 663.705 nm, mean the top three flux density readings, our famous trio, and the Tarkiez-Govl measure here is 14.0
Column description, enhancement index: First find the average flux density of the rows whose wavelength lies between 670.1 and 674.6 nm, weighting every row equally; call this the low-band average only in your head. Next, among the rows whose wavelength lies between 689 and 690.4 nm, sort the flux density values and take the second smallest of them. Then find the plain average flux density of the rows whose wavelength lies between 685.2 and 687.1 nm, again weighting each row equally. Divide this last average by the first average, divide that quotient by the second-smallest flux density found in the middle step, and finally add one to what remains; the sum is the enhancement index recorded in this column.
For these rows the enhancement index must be 1.077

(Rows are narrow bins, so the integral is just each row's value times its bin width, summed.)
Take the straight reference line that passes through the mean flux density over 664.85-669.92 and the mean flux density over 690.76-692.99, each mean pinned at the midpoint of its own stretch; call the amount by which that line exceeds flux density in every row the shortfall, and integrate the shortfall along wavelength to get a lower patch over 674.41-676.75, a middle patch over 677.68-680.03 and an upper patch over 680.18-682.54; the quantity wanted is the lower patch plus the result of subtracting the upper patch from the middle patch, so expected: 3.4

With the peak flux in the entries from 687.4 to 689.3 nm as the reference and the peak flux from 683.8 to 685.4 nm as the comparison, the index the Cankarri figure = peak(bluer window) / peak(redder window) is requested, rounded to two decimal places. 0.92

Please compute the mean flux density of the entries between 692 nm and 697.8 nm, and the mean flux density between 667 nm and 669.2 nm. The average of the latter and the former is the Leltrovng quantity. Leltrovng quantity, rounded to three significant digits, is 12.7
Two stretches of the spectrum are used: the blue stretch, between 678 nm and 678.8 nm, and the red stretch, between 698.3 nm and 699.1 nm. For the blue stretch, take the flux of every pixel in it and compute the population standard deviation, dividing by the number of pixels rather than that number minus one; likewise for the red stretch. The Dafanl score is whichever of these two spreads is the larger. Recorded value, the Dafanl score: 1.50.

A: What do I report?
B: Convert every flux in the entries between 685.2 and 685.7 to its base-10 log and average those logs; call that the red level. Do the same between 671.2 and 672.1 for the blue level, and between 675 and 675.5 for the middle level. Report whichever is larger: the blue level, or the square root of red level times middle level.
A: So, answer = 1.13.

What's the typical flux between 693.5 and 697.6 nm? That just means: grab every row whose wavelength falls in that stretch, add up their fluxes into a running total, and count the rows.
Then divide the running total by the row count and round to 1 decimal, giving 13.0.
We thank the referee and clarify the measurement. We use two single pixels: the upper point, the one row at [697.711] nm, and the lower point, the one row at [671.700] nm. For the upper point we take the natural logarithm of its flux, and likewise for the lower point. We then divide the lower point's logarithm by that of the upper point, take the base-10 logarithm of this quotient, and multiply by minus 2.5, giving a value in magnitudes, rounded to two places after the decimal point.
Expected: 0.10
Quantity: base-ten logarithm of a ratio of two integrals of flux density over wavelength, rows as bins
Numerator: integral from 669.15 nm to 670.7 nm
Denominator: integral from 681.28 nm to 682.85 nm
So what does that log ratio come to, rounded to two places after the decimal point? 0.02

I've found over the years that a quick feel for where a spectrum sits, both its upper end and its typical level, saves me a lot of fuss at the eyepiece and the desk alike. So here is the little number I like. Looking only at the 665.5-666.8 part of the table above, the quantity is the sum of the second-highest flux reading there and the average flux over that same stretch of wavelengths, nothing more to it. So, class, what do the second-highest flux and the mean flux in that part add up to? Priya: 25.7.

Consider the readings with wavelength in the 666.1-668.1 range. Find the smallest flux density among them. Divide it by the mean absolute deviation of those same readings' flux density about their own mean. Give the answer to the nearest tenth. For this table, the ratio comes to 15.2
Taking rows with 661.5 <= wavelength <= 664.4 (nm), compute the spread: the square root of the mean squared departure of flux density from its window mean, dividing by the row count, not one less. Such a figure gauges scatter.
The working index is 1.16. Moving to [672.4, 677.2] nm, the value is 1.12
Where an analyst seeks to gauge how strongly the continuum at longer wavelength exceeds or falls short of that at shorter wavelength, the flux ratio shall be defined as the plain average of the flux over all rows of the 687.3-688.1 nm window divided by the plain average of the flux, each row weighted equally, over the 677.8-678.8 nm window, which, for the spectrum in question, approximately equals 1.12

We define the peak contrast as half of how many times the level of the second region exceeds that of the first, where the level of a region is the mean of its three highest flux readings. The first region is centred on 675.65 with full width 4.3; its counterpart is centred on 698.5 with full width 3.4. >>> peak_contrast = 0.515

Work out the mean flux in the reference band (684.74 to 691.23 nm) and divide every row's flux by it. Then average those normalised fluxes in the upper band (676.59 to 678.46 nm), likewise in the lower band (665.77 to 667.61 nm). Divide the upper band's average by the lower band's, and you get 0.96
